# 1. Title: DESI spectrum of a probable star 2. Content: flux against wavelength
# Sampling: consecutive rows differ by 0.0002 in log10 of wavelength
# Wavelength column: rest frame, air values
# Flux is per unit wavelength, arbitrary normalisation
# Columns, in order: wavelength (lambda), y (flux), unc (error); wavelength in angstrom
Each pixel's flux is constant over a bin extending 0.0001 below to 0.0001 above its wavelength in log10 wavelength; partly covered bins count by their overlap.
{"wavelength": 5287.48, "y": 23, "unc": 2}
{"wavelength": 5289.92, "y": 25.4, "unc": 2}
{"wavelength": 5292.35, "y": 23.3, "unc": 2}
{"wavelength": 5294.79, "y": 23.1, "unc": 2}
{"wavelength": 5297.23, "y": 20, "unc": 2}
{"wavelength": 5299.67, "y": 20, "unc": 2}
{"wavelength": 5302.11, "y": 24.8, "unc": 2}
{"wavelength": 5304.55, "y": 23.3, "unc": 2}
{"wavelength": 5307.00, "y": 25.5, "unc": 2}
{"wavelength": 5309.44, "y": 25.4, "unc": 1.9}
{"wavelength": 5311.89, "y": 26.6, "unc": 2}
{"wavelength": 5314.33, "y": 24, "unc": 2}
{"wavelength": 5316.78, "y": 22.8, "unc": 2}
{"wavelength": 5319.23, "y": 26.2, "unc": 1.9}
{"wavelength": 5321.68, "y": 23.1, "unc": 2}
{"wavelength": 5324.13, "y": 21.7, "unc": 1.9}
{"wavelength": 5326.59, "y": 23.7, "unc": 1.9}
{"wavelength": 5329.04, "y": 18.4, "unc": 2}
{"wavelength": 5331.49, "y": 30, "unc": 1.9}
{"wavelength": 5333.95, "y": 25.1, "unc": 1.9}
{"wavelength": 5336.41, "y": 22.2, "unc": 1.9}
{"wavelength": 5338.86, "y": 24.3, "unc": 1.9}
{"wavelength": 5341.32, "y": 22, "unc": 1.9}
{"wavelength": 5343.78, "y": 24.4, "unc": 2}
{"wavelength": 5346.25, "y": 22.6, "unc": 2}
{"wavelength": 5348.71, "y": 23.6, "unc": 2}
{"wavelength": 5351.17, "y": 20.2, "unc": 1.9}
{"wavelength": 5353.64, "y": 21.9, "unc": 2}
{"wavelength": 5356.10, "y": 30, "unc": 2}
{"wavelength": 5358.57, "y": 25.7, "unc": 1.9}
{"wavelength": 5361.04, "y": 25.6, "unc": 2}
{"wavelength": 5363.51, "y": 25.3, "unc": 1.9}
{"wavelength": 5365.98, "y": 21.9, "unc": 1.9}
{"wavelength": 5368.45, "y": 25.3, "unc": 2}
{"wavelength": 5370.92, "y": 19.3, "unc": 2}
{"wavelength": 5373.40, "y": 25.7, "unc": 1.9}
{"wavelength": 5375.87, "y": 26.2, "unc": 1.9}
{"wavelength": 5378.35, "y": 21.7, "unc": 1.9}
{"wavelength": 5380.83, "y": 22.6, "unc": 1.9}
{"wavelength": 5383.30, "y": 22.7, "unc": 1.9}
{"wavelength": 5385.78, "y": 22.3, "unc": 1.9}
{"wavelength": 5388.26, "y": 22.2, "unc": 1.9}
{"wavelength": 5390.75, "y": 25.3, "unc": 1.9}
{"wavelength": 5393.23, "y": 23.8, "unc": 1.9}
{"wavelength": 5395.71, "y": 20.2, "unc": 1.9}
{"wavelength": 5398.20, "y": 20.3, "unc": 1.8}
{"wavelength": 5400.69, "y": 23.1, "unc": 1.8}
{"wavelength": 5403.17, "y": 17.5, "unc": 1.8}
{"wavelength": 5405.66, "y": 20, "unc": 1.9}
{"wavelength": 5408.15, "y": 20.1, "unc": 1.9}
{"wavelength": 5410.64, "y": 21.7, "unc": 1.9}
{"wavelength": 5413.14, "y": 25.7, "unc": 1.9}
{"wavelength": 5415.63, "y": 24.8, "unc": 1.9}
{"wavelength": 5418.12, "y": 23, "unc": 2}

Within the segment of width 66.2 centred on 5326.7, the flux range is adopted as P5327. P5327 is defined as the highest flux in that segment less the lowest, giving 12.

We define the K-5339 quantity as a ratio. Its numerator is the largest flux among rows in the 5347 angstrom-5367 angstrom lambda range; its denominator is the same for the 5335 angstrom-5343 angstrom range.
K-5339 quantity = 1.2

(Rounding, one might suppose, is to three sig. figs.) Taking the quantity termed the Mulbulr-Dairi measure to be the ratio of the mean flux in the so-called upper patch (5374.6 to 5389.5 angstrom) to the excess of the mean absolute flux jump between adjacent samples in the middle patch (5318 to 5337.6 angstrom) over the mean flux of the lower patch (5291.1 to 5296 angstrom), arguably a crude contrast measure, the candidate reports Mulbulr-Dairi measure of -1.22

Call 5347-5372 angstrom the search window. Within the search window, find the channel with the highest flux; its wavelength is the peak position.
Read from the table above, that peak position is 5356.10 angstrom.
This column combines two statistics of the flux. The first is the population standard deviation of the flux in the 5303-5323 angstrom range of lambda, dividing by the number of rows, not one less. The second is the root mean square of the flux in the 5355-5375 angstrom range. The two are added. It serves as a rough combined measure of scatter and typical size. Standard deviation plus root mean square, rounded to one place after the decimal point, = 26.4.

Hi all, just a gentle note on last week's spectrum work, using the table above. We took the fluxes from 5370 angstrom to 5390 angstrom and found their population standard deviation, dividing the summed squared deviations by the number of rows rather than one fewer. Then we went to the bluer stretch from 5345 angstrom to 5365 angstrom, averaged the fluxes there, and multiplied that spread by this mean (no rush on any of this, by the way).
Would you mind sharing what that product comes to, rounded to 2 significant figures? 50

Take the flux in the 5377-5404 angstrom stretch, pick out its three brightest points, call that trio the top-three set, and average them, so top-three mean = 24.1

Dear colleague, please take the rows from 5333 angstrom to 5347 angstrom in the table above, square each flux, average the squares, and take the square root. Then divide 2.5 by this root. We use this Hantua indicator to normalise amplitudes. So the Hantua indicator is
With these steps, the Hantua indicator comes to 0.107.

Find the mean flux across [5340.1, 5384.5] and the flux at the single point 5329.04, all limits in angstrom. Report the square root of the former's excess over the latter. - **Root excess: 2.30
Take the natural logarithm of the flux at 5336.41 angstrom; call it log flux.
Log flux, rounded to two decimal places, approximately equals 3.10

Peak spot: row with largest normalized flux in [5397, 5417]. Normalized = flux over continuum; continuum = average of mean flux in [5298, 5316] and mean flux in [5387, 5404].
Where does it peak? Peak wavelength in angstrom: 5413.14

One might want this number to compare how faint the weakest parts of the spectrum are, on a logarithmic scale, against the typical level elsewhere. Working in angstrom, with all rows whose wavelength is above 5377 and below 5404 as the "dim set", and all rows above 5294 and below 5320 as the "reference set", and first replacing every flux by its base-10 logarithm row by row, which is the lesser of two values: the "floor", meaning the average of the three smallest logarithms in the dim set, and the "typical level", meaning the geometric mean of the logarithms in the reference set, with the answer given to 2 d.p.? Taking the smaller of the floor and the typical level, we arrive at 1.29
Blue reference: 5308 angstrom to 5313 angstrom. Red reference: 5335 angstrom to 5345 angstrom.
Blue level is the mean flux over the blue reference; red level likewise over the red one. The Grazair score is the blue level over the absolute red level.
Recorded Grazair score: 1.12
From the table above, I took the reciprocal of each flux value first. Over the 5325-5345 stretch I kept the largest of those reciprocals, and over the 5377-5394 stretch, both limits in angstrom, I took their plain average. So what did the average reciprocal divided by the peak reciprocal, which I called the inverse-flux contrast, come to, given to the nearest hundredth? 0.80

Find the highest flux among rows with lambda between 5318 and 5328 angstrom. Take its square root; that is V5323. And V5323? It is 5.12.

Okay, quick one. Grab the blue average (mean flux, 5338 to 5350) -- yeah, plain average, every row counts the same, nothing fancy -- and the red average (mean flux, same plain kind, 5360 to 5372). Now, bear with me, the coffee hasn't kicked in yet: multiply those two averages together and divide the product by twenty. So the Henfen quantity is 27.4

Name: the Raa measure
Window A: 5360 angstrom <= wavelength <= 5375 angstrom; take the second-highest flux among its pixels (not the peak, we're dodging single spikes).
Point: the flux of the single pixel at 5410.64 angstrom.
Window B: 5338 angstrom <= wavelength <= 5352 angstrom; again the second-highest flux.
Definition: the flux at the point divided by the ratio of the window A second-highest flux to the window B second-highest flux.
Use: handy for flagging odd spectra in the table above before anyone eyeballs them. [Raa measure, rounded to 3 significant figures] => 20.6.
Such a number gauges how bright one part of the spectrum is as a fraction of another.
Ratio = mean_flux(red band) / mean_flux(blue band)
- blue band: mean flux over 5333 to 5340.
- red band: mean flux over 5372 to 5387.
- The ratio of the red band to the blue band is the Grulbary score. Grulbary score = 0.986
